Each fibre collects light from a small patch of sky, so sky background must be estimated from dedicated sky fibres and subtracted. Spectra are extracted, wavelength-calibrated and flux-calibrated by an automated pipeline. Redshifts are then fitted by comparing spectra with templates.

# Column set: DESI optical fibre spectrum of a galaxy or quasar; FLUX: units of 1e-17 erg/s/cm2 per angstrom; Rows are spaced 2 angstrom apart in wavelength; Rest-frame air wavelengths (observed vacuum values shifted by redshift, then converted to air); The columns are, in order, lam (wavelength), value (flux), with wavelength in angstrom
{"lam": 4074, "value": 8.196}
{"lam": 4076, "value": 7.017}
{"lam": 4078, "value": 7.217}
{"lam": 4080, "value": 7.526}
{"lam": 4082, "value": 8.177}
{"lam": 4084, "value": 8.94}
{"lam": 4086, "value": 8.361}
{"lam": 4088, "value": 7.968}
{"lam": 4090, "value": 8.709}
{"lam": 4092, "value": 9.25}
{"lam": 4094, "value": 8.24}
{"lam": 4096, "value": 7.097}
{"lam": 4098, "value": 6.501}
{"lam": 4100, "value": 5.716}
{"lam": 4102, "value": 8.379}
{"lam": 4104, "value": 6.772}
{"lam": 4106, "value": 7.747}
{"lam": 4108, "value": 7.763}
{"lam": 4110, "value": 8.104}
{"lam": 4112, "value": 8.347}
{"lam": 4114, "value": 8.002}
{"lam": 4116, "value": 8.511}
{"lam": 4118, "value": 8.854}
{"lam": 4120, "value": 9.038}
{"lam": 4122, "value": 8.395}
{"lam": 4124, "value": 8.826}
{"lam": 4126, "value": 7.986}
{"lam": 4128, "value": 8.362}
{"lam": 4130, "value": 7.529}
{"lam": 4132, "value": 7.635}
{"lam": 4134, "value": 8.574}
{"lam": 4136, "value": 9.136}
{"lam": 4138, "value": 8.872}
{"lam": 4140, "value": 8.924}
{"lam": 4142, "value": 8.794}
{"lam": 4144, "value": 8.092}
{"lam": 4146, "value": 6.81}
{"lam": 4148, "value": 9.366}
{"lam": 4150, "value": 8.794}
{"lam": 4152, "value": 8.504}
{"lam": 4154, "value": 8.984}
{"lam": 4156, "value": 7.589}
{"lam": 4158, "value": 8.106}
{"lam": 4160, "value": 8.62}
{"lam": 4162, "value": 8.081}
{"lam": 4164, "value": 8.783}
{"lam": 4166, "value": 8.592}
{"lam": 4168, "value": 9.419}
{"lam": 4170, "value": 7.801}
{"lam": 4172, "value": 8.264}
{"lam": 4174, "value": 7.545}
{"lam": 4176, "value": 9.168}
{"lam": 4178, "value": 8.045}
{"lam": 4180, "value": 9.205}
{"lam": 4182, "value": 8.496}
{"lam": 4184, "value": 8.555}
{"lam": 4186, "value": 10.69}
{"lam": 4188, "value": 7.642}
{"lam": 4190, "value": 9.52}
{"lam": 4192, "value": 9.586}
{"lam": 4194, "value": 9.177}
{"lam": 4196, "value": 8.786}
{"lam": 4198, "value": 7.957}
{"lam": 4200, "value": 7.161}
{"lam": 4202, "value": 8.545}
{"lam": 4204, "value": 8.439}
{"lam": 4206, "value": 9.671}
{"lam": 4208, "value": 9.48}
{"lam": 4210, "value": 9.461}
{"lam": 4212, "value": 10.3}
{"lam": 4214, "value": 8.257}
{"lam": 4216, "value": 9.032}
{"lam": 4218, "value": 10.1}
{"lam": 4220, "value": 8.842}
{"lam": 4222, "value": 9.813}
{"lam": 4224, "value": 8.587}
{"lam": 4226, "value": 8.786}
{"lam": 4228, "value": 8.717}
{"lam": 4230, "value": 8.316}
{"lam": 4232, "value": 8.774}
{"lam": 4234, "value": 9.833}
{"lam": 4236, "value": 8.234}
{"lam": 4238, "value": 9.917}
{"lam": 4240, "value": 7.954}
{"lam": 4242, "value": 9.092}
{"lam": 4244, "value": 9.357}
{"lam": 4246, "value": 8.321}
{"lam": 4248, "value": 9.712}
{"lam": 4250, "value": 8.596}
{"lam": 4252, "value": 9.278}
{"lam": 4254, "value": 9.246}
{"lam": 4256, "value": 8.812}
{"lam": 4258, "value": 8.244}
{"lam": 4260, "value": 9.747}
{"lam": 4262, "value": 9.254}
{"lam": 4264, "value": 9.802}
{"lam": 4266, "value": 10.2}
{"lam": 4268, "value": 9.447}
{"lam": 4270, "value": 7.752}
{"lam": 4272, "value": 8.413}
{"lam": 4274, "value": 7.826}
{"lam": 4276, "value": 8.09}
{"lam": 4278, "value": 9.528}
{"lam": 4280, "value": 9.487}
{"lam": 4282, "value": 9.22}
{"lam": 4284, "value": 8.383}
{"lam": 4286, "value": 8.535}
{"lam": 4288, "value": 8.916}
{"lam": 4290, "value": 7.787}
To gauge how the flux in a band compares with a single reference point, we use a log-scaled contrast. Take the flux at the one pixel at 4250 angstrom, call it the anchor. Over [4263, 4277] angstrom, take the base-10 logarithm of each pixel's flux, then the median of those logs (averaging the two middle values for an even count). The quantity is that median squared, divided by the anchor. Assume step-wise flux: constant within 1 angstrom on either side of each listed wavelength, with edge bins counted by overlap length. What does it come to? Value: 0.100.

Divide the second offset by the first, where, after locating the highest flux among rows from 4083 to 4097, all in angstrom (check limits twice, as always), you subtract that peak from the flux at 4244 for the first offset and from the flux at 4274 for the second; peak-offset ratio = -13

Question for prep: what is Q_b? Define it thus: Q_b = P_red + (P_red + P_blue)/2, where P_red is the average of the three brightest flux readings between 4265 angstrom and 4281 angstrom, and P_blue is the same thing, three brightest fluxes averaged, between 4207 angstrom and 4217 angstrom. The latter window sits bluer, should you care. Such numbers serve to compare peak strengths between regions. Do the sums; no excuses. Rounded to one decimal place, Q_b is 19.5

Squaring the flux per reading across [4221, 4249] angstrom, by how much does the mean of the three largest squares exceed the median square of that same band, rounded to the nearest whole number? 20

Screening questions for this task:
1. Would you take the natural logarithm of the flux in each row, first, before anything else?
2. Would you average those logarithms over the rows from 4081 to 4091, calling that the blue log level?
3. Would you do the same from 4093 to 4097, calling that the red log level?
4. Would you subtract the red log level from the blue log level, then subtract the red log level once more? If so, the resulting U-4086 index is -1.94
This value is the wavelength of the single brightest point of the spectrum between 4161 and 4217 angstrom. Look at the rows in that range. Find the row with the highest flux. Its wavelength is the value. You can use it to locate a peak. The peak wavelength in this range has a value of 4186 angstrom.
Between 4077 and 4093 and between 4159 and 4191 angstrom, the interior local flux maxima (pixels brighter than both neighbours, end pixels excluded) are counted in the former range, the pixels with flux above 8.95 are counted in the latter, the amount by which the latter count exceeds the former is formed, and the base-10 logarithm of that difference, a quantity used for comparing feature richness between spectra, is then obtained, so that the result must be 0.60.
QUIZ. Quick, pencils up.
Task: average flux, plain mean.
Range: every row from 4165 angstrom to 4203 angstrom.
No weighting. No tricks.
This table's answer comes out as 8.6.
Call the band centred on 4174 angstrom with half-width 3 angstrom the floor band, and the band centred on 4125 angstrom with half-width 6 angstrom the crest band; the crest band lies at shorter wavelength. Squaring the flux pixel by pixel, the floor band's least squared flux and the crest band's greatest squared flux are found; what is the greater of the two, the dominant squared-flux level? 82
